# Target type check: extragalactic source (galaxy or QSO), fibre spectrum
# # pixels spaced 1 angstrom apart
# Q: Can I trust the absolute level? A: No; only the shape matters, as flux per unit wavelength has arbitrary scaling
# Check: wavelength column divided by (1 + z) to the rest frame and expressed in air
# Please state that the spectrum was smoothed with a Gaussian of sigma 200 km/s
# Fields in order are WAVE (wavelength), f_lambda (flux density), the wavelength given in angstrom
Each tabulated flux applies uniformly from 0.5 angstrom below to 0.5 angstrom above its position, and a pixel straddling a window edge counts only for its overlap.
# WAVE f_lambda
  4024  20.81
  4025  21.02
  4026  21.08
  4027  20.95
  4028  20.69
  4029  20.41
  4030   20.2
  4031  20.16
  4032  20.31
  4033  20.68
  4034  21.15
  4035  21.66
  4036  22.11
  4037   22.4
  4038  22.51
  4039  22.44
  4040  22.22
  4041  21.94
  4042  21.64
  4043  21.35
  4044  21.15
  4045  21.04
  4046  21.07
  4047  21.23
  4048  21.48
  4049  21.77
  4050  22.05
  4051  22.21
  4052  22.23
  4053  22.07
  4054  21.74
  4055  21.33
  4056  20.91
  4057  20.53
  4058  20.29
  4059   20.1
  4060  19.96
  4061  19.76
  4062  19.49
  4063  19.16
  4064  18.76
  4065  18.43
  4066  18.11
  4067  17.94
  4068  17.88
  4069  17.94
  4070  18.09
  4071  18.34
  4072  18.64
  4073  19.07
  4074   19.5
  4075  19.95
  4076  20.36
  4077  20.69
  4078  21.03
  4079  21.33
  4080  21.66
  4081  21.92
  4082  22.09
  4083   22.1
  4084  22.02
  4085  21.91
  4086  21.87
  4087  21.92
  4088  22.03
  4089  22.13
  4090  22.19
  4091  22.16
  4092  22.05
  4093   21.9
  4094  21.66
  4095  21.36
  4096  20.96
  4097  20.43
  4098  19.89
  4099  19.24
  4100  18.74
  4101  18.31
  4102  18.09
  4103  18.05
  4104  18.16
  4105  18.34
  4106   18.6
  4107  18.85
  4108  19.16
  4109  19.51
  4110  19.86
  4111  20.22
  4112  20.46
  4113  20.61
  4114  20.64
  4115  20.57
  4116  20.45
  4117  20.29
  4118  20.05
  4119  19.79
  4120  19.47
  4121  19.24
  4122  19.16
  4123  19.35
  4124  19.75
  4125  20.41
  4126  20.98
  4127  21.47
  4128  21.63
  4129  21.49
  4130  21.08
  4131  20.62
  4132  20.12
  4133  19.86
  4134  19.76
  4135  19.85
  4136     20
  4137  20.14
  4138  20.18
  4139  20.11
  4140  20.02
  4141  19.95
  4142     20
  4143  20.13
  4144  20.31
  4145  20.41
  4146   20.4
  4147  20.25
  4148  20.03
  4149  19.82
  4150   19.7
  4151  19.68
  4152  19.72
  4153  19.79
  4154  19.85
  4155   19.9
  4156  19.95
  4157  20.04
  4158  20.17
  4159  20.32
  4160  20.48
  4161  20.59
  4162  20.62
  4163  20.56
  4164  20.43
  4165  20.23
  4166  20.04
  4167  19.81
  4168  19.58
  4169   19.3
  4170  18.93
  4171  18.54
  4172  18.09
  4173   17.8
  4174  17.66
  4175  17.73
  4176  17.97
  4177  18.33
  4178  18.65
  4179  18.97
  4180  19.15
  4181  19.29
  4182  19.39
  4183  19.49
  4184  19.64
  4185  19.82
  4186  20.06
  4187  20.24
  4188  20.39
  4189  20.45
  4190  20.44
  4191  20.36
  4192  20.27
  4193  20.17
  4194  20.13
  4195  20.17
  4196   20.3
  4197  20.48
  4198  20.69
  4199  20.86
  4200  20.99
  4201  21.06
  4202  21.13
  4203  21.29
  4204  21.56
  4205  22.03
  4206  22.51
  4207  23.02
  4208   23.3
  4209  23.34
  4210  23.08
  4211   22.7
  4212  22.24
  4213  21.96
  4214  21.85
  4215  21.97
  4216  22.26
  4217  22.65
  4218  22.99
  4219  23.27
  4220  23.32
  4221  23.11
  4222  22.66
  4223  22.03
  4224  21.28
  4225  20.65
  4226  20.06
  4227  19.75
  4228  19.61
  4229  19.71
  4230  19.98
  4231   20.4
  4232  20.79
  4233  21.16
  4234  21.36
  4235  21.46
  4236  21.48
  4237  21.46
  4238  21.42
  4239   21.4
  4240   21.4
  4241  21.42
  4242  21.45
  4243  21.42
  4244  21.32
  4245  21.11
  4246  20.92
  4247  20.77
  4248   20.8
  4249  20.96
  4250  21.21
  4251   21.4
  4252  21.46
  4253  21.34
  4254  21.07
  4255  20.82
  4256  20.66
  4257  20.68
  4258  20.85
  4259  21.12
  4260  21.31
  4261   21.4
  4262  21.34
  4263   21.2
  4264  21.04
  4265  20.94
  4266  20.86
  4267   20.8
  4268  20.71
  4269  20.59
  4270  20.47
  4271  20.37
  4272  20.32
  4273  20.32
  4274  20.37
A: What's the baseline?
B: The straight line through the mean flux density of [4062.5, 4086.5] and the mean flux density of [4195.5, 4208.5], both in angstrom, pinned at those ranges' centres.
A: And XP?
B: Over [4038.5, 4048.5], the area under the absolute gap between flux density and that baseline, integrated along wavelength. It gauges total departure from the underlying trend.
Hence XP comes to 20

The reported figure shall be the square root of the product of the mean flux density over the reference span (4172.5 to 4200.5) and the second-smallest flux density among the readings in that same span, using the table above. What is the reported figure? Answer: 18.7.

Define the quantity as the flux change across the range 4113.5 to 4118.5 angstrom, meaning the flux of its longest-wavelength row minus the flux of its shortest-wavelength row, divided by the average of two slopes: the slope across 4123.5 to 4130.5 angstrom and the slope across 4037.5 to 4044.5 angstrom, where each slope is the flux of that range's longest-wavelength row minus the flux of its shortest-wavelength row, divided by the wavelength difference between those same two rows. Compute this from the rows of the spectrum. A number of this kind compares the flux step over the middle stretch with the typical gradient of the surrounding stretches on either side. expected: 236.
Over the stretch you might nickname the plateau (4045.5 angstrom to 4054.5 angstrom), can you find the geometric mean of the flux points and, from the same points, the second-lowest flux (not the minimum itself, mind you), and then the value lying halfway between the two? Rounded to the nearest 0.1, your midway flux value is 21.5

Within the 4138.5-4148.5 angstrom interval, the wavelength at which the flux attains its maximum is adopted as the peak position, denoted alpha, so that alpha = 4145 angstrom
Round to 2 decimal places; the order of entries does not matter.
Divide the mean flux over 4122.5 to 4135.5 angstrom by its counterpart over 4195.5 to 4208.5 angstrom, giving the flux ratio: 0.95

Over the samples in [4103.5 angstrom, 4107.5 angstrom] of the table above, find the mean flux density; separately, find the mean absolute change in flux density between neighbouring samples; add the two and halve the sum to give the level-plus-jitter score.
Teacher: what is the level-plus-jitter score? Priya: 9.4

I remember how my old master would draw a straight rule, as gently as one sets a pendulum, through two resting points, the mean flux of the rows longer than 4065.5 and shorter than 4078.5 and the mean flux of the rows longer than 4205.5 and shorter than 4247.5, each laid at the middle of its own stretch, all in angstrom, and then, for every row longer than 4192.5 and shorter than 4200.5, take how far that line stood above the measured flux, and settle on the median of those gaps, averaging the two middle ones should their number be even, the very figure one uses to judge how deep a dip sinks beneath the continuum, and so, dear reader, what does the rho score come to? 0.77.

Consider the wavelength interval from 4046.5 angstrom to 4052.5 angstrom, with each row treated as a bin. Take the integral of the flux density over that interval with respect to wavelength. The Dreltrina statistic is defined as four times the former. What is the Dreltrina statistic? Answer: 524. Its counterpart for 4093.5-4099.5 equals 494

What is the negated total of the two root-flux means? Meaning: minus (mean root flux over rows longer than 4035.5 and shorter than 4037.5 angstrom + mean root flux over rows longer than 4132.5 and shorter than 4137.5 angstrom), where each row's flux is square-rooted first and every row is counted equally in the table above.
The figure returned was -9.18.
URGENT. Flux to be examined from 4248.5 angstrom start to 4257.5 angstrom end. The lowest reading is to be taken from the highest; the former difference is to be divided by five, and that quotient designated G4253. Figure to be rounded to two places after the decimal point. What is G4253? 0.16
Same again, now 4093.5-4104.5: 0.72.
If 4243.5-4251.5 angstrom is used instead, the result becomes 0.13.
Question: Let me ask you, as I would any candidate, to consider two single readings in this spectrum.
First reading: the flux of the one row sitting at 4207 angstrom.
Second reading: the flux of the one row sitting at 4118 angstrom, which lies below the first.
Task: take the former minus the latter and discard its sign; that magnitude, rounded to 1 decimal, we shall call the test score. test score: 3.0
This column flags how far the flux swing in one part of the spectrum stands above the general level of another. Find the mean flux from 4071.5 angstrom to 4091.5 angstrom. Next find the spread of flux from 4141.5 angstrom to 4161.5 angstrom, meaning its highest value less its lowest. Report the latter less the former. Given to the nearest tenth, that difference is -20.3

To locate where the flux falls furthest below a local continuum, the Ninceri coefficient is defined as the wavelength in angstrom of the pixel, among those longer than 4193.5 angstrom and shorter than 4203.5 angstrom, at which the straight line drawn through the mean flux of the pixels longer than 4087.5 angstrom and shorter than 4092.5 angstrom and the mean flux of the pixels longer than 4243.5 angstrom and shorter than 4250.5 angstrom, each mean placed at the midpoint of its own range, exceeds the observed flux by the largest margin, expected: 4194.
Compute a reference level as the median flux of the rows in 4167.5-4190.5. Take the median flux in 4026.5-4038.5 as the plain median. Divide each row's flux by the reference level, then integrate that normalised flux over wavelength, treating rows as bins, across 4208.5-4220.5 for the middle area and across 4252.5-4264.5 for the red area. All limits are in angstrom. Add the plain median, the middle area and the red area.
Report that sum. 48.0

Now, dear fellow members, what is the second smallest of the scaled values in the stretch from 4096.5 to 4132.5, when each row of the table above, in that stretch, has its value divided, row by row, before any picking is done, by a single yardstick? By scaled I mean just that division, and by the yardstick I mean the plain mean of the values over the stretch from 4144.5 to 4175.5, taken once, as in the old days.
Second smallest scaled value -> 0.92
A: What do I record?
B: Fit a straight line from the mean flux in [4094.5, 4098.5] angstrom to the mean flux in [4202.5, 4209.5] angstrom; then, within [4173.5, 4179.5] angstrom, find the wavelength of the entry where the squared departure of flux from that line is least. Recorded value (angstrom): 4179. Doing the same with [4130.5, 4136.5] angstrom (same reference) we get 4131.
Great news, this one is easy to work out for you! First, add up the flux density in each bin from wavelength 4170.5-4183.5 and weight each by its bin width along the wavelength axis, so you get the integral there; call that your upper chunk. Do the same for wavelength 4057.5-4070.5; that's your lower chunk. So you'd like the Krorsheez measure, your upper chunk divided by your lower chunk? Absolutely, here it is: 0.98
